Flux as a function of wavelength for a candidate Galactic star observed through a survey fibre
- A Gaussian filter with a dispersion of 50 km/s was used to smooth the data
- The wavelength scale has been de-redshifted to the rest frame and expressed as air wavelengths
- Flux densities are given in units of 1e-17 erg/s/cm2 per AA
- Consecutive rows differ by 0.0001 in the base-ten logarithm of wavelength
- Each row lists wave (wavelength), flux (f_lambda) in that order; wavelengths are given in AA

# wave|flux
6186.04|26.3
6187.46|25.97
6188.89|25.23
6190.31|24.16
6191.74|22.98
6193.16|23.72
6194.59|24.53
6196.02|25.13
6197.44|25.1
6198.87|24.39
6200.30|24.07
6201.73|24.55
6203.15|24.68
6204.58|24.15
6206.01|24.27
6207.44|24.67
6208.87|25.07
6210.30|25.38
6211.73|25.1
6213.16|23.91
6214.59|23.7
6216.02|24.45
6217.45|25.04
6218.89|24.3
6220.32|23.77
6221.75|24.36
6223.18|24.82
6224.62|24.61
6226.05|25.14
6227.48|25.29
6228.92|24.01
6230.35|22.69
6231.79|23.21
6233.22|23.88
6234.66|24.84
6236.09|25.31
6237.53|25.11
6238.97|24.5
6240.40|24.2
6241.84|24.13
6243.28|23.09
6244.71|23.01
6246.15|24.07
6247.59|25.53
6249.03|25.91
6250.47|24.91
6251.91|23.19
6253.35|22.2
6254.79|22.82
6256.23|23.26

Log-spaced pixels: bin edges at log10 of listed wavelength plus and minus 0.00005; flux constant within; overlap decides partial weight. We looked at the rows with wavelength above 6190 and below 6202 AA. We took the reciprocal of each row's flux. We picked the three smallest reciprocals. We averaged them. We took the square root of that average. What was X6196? 0.2003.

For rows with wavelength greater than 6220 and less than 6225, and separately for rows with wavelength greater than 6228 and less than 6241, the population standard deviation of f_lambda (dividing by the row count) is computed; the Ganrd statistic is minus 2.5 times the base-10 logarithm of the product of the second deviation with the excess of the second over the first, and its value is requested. 1.2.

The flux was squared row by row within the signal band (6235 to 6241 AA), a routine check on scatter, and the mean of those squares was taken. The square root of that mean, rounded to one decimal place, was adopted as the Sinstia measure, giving 24.8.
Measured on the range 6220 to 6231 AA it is 24.3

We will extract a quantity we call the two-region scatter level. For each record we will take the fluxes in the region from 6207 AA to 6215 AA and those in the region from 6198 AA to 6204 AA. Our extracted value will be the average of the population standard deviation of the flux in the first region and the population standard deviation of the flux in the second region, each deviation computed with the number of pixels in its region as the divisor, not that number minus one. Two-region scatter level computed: 0.4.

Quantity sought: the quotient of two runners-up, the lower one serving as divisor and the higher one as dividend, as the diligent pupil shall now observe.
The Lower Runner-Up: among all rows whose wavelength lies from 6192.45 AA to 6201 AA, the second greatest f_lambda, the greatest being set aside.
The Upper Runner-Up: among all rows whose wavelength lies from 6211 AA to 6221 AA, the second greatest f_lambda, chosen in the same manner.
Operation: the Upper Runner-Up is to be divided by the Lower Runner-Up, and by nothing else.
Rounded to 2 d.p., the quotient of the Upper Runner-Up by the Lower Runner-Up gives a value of 1.00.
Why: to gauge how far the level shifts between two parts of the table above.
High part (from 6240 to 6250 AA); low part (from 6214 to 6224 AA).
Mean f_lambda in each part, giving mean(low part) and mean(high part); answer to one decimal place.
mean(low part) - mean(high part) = 0.1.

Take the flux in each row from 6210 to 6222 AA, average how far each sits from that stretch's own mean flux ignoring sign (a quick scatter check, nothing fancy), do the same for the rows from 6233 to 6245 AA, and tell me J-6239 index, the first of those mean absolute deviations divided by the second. 0.8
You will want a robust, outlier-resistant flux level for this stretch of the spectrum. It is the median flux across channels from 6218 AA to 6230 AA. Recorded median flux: 24.5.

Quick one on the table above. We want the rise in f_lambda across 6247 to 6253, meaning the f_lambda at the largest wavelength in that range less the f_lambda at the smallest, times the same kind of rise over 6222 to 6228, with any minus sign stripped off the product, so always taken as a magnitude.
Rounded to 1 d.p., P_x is 1.1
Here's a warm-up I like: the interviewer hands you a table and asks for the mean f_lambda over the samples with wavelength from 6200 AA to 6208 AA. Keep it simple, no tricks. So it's 24.4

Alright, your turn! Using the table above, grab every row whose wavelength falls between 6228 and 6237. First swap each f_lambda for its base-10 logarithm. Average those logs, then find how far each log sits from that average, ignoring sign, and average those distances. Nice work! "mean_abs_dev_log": 0.013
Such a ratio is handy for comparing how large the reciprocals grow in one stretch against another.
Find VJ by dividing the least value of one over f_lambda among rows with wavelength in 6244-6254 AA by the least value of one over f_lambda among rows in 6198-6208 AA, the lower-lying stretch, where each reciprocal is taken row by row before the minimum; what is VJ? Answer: 0.95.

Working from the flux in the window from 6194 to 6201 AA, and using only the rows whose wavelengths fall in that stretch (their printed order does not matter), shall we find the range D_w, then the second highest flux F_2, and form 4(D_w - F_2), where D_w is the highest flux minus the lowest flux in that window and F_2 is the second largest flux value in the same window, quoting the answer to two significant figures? -96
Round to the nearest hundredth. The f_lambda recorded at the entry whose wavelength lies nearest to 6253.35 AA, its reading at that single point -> 22.20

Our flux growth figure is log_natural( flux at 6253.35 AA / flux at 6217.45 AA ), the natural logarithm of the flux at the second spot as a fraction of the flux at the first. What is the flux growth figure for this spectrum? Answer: -0.12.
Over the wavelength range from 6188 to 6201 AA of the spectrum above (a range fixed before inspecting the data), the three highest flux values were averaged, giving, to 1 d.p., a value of 25.2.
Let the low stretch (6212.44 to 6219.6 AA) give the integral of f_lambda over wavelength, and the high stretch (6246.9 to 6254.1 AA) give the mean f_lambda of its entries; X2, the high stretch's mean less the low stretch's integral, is -149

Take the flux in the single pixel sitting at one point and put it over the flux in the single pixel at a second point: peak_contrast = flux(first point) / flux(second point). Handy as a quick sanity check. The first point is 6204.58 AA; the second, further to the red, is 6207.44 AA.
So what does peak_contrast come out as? 0.98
